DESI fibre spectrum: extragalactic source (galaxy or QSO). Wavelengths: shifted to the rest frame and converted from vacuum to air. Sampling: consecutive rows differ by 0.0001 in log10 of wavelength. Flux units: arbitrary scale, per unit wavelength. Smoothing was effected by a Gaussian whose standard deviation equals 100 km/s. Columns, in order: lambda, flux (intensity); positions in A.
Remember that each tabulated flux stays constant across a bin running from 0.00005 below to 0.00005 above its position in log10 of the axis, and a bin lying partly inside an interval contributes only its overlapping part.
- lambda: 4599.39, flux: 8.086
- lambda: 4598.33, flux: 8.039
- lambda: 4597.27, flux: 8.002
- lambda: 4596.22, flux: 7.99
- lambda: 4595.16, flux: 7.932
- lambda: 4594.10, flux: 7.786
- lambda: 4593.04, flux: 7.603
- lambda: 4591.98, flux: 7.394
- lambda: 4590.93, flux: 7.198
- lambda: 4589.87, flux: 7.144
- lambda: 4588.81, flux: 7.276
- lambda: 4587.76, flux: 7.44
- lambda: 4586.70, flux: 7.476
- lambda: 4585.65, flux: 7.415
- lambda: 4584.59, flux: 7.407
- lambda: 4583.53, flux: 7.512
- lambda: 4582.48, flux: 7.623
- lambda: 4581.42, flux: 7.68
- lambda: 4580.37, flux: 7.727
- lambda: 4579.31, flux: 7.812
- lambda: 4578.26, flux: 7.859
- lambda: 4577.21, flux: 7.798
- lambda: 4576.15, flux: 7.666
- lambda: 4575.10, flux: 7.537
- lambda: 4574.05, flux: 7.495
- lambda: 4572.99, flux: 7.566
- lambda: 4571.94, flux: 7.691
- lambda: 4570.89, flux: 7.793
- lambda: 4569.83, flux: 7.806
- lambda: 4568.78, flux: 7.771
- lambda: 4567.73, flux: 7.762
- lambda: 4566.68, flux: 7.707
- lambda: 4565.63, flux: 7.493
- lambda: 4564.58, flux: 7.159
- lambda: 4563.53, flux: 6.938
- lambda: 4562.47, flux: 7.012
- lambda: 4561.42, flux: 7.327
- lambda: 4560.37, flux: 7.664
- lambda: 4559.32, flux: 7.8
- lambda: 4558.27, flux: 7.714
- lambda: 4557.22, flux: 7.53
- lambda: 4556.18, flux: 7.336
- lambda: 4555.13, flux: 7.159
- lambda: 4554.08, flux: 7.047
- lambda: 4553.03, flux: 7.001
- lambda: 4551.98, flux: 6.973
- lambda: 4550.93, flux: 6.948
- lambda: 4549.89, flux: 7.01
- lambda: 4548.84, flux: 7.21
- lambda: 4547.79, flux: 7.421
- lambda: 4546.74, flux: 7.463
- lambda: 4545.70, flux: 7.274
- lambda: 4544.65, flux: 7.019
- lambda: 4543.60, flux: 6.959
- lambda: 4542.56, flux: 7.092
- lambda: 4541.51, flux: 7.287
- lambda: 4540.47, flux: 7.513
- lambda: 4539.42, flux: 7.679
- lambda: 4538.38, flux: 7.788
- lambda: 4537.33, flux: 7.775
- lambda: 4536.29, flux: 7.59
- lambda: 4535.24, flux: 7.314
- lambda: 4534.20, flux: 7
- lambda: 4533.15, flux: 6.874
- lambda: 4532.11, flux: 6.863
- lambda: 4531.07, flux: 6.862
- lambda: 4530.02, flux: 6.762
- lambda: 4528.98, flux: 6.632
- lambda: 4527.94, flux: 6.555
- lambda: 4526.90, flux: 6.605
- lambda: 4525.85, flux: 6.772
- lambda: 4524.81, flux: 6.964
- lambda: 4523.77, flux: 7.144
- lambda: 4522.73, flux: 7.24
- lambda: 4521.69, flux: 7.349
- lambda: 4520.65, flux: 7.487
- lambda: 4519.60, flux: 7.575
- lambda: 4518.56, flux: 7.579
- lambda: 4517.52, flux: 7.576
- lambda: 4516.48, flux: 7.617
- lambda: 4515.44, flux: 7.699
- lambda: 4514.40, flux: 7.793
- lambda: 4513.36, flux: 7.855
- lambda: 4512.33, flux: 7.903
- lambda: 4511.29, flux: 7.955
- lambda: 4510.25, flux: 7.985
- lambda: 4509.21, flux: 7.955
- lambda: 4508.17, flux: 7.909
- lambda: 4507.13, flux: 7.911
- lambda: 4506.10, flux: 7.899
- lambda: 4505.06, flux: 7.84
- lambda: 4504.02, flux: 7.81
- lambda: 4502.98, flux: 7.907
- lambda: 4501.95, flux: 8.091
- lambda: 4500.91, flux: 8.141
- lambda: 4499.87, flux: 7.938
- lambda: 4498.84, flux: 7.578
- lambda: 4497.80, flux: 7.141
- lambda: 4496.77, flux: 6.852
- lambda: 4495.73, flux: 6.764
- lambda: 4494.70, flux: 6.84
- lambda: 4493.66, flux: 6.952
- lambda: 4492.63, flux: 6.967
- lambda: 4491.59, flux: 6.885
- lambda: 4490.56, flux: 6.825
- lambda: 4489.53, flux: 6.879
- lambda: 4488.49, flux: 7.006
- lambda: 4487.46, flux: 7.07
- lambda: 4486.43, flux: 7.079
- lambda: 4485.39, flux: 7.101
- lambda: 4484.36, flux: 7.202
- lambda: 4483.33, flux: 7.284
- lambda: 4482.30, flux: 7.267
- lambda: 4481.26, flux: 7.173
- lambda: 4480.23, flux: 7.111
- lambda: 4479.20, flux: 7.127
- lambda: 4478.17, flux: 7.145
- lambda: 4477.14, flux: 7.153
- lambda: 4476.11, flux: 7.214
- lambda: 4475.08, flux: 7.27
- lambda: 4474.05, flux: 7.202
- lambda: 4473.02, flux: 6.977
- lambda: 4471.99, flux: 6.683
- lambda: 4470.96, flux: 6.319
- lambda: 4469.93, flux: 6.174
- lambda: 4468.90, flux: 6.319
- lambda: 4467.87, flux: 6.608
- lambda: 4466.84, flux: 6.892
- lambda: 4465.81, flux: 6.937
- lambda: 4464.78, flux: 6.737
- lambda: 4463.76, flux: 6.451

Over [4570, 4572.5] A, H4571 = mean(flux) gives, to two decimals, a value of 7.74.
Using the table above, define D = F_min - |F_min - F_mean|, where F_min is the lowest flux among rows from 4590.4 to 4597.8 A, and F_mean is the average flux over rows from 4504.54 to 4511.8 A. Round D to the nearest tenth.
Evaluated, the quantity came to 6.5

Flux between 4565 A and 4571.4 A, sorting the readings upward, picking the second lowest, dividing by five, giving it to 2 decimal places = 1.54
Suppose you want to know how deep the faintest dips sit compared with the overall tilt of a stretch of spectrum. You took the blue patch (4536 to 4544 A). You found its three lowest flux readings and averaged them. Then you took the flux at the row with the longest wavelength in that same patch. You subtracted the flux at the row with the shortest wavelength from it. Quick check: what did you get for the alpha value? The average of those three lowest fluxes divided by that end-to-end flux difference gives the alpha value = -11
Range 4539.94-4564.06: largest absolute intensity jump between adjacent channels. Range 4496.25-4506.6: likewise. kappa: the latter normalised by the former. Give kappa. 1.30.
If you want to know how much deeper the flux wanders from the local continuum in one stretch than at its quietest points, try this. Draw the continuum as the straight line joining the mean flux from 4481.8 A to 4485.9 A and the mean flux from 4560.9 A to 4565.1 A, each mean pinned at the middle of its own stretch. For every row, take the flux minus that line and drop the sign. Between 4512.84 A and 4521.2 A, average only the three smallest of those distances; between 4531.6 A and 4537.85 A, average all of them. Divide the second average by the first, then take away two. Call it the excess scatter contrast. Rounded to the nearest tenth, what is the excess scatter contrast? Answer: -1.1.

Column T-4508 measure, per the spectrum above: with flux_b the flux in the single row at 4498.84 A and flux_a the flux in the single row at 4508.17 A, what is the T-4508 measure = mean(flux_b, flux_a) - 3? 4.74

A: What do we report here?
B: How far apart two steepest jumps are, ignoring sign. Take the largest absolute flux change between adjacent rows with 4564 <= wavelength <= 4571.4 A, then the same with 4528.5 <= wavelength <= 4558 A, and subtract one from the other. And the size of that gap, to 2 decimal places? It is 0.02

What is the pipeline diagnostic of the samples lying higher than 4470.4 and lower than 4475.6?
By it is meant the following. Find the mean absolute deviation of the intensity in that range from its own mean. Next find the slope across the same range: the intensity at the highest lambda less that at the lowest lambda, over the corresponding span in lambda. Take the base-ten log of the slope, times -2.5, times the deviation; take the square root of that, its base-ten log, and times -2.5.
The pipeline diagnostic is 0.38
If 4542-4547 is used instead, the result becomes 0.45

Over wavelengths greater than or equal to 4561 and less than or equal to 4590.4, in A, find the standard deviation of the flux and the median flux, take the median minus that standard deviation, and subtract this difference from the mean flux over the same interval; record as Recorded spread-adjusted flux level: 0.23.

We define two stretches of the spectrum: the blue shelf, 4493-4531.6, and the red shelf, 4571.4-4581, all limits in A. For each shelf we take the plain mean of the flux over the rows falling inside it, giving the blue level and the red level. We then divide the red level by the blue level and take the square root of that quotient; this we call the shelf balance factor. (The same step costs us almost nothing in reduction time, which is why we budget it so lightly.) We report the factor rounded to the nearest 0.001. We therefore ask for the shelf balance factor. 1.016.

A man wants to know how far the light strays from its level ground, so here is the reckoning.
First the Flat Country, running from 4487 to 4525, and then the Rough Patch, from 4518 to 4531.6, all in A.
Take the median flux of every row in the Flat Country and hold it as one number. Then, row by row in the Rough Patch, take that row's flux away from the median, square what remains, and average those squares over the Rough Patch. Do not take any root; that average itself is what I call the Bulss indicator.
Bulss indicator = 0.4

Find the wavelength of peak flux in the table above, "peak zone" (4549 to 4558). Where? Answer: 4557.22 A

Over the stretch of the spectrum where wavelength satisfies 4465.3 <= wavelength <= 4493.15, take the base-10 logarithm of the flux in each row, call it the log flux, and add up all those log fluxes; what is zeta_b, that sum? 23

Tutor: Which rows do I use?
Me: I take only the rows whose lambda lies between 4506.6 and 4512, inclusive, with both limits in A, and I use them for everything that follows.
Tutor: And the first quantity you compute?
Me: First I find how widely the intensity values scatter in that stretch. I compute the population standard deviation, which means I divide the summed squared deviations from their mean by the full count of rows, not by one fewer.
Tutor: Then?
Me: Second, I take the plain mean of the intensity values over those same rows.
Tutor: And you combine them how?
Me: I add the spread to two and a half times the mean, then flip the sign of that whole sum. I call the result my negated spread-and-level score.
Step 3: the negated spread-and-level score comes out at -19.9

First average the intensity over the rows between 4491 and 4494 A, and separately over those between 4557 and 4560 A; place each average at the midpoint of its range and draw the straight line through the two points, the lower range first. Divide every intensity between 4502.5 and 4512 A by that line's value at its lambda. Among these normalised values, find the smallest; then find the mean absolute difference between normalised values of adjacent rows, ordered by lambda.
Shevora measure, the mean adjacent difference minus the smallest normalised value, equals -1.10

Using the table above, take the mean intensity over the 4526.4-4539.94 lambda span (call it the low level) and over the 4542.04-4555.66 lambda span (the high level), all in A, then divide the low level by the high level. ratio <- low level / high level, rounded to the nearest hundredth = 1.00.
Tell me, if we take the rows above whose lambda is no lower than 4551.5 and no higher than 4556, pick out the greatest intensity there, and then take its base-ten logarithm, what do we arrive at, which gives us 0.855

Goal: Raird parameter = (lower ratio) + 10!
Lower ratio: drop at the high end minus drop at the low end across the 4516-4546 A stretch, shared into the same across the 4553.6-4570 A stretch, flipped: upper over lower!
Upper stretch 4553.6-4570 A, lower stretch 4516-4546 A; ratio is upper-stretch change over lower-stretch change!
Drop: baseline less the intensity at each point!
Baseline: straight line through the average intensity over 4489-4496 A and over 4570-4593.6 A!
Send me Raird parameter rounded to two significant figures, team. 8.9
